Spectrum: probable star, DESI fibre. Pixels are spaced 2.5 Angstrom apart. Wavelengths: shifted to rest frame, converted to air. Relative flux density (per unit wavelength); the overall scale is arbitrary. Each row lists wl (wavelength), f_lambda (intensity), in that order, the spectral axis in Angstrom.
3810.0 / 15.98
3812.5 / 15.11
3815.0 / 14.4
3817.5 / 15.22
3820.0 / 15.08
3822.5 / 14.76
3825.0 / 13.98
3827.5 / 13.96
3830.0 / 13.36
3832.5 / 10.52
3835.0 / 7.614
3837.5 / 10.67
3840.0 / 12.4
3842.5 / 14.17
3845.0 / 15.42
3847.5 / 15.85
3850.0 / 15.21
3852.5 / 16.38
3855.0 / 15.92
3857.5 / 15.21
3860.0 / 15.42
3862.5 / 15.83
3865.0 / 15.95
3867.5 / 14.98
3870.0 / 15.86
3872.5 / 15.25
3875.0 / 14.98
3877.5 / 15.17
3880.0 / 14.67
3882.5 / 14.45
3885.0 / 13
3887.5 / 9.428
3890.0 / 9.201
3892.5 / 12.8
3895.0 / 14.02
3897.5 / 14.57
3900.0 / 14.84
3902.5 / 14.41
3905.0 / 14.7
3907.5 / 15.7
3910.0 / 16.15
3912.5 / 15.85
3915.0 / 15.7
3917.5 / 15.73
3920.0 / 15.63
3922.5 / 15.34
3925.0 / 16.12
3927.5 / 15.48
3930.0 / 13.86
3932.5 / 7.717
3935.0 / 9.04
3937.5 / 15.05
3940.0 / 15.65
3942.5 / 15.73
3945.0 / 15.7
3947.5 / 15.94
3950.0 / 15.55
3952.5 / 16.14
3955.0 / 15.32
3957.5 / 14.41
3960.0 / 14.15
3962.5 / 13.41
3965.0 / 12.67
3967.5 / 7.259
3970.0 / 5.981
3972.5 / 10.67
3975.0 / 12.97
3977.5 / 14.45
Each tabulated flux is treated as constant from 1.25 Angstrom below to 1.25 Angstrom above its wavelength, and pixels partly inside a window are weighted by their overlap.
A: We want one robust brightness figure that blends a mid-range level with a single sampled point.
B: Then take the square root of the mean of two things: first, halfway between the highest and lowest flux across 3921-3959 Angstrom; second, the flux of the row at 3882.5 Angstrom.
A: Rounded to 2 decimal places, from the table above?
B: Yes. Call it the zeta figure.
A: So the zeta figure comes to 3.63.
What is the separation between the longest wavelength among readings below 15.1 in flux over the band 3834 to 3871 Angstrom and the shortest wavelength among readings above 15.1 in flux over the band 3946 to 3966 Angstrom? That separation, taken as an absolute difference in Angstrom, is 80.0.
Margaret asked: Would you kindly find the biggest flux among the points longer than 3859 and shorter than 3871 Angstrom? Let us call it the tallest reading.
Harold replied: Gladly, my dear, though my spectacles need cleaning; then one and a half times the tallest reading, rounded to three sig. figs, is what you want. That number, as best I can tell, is 23.9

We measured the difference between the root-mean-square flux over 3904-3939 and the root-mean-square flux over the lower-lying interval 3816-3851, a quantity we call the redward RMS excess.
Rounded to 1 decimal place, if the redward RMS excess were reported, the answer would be 1.0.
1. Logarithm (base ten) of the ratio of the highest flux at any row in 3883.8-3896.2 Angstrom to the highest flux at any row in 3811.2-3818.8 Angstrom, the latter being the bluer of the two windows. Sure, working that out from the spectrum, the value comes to -0.04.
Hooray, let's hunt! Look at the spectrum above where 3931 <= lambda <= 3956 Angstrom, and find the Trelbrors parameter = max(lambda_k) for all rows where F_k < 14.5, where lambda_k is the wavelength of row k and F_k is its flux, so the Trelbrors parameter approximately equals 3935.0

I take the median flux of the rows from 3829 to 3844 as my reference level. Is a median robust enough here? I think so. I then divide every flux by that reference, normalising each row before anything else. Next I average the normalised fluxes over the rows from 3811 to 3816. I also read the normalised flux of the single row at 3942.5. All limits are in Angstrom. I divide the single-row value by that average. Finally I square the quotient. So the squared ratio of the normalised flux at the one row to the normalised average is 1.1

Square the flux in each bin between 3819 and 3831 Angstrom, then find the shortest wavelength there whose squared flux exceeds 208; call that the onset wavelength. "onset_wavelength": 3820.0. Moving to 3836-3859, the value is 3845.0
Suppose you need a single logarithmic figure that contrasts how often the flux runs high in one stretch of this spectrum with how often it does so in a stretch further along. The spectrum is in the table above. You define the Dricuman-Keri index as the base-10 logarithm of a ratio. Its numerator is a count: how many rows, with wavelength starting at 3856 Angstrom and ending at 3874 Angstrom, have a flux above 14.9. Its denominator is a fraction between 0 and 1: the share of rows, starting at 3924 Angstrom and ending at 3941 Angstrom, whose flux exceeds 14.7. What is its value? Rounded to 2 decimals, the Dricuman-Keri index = 1.09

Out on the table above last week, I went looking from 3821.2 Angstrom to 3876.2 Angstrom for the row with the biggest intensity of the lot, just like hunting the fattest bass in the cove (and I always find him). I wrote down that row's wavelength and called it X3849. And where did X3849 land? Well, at 3852.5 Angstrom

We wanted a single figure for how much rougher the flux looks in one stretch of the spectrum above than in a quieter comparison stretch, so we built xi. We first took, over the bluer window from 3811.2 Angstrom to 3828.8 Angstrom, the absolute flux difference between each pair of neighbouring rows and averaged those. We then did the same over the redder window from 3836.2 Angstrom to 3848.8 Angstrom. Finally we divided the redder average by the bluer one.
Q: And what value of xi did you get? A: 2.8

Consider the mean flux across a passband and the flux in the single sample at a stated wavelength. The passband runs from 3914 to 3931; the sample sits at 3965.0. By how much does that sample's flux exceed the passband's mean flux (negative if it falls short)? -3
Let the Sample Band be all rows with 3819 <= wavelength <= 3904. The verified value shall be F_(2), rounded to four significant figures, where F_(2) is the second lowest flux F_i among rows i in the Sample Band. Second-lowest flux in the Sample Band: 9.201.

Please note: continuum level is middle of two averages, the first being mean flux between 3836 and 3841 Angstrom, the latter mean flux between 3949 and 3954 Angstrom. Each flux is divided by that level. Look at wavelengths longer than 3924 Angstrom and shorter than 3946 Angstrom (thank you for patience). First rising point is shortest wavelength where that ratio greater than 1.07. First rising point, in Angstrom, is 3925.0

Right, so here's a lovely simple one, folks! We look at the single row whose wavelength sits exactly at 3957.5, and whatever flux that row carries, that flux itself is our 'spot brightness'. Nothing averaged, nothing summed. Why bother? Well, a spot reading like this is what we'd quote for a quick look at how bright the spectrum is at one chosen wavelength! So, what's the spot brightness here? 14.41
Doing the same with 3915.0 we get 15.7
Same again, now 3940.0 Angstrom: 15.65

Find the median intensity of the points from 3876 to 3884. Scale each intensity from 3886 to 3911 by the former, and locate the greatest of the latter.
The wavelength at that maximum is 3910.0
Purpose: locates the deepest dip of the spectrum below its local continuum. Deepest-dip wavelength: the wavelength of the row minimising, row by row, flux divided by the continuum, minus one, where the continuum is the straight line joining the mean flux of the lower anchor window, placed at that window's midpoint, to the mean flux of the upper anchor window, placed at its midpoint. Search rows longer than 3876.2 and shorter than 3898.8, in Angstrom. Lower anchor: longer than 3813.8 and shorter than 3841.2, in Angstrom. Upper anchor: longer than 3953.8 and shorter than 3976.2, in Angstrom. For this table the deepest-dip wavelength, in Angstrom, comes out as 3890.0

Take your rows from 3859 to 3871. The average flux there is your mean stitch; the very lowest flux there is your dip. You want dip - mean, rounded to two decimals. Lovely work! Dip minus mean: -0.63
